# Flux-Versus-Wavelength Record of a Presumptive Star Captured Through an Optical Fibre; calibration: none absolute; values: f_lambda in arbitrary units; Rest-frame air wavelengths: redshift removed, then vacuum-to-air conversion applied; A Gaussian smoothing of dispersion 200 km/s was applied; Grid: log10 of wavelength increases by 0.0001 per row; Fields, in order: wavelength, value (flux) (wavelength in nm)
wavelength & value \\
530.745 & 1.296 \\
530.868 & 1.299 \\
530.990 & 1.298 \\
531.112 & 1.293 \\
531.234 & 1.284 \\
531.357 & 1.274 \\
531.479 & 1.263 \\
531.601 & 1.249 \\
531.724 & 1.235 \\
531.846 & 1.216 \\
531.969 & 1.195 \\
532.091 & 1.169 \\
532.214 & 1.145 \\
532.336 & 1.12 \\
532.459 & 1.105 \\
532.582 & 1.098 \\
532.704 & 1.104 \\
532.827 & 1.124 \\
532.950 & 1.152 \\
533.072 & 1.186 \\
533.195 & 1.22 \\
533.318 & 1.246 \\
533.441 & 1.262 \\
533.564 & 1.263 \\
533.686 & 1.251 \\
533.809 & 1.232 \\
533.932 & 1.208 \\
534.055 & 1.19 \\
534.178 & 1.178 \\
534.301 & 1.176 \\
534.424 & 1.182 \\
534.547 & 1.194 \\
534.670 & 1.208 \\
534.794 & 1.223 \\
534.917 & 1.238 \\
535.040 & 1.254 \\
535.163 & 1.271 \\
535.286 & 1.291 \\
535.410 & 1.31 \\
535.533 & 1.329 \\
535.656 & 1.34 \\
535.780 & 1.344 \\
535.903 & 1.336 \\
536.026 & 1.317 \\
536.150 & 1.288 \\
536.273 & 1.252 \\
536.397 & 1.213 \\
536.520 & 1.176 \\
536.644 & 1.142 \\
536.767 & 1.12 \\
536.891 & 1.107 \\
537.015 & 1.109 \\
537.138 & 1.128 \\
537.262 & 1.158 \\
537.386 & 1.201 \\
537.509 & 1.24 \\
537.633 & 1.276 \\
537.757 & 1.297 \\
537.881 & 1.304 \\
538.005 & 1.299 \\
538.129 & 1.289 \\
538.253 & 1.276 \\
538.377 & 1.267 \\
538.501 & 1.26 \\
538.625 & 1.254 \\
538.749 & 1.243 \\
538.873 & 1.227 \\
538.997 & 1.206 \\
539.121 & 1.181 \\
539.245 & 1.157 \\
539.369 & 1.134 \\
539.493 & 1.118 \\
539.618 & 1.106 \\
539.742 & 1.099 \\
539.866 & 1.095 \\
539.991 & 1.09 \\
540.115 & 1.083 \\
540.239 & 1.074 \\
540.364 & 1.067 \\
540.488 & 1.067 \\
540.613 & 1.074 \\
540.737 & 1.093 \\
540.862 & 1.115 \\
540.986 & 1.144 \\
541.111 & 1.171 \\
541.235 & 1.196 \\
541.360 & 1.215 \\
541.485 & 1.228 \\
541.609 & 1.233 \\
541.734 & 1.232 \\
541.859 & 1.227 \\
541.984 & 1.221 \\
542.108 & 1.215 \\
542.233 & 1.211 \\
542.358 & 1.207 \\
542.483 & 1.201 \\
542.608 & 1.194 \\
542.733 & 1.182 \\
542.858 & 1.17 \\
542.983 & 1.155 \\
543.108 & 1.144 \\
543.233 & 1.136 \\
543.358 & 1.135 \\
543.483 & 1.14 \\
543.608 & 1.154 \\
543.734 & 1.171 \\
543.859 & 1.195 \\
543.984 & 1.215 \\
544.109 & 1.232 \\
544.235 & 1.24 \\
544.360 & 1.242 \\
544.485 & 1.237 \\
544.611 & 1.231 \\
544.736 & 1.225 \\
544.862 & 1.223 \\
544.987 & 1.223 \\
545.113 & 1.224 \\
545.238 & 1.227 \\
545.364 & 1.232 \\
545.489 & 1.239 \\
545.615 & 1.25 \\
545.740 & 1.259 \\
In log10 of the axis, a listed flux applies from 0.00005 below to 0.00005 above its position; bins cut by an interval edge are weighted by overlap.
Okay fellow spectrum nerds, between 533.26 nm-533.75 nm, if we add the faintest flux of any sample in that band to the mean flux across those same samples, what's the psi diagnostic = 2.50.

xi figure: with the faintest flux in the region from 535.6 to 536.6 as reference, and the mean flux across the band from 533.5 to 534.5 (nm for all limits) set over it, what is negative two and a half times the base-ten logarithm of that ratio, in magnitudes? -0.031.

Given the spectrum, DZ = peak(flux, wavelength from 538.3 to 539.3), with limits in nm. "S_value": 1.267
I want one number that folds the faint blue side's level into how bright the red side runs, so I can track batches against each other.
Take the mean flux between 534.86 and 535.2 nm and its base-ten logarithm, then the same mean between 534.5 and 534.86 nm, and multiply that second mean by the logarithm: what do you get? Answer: 0.12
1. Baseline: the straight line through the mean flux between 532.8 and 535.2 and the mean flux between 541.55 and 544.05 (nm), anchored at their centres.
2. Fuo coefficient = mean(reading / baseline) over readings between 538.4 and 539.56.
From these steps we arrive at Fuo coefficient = 1.00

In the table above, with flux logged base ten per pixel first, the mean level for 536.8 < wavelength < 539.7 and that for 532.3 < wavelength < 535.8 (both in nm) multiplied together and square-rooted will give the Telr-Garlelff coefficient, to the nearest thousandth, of 0.083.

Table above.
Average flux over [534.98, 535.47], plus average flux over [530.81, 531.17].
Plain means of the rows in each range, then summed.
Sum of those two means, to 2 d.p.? 2.58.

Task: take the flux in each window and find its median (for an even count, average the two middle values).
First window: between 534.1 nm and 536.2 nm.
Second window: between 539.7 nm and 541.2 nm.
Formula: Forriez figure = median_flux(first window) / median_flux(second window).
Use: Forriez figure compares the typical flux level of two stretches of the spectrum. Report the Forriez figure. 1.164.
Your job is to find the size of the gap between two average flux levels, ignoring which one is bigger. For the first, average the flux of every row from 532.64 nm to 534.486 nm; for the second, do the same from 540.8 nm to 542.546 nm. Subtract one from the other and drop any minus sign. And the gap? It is 0.003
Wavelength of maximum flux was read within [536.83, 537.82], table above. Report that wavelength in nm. 537.757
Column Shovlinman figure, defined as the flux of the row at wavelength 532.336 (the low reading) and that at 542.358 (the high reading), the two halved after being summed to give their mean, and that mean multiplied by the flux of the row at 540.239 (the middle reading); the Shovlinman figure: 1.25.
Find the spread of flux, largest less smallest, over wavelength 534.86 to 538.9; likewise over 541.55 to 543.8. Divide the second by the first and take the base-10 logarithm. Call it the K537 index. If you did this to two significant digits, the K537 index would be -0.38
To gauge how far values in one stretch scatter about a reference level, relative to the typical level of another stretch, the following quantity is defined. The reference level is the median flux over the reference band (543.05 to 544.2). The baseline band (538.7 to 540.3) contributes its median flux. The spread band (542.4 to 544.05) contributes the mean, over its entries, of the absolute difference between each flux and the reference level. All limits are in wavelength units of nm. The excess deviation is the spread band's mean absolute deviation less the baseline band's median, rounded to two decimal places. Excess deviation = -1.09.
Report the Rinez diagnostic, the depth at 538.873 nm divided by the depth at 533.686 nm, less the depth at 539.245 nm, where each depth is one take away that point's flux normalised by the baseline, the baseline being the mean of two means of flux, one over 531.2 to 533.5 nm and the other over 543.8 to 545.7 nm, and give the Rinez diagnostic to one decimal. 0.4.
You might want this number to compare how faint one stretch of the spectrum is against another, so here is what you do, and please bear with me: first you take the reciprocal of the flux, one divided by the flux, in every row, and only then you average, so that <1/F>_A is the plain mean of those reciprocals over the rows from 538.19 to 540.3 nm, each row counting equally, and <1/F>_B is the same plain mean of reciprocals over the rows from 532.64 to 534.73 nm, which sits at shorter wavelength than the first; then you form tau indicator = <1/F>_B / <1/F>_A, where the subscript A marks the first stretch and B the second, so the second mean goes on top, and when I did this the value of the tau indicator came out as 0.973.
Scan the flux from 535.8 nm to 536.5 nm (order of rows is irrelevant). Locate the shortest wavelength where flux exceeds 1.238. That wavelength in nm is 535.903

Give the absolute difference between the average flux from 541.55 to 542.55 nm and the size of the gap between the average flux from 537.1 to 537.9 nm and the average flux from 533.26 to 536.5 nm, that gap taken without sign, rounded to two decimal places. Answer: 1.19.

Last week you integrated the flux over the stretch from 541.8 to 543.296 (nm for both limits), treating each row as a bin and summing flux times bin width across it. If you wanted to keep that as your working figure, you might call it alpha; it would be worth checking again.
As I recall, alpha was 1.78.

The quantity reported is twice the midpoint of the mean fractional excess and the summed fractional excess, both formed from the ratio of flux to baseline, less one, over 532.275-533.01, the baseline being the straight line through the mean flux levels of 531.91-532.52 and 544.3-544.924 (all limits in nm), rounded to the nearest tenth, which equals -0.2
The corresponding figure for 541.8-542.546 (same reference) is 0.0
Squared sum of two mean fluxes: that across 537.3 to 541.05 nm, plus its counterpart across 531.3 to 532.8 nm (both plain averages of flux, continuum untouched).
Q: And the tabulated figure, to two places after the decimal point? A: 5.56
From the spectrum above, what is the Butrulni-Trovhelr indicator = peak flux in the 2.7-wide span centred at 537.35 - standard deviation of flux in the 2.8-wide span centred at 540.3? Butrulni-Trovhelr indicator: 1.26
